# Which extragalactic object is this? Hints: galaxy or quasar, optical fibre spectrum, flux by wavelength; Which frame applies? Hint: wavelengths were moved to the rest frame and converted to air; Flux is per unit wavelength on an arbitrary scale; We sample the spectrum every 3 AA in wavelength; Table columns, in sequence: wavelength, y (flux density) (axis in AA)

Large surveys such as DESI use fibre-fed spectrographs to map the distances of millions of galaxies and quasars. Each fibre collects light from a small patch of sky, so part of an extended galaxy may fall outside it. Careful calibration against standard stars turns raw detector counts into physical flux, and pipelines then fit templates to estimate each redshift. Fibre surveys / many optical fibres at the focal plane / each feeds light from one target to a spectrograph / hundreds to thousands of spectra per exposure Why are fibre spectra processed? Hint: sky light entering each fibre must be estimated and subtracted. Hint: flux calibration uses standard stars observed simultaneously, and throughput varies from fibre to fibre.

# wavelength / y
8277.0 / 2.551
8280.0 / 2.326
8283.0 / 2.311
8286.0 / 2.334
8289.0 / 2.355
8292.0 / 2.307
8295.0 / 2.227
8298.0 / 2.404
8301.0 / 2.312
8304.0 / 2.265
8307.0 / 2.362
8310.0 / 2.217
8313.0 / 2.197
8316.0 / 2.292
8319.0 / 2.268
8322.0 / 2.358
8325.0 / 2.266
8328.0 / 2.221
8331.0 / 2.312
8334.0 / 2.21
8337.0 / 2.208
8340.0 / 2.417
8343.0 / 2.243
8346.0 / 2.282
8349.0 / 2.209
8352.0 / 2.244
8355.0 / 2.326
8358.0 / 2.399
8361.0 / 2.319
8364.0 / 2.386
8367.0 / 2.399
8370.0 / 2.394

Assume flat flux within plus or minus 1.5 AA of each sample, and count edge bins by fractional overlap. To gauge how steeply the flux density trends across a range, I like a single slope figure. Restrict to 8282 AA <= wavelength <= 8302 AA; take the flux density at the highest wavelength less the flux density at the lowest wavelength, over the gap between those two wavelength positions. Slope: 0.000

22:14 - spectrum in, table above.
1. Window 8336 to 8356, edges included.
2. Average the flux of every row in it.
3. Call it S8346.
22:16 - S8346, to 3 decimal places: 2.276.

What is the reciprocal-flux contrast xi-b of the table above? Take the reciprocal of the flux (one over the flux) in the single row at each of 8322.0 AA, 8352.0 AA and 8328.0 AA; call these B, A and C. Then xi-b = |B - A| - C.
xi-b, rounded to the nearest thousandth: -0.429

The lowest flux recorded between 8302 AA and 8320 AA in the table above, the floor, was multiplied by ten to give 22.0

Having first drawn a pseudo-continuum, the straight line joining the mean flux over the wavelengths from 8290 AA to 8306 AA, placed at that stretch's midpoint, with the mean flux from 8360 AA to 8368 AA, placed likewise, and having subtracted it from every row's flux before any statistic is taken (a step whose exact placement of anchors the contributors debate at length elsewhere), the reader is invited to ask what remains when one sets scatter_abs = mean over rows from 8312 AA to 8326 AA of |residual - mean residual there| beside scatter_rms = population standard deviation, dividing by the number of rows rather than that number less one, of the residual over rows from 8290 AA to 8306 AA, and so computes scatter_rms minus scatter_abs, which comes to 0.020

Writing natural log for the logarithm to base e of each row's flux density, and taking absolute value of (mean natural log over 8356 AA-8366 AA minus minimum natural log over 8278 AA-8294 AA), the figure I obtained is 0.026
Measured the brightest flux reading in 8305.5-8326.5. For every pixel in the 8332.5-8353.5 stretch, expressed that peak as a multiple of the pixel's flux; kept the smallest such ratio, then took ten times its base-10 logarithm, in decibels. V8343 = -0.10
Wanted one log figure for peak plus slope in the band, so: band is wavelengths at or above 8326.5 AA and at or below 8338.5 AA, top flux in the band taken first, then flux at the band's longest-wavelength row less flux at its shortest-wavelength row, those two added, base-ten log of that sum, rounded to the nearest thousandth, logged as 0.362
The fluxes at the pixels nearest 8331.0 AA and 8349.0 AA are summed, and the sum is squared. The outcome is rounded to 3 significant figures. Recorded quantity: 20.4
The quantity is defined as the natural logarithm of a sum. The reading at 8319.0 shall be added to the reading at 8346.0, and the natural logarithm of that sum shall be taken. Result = 1.52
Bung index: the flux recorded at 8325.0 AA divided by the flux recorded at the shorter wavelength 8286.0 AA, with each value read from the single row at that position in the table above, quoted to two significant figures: 0.97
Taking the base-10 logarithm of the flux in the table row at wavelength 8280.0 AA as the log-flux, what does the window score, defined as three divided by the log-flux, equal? 8.18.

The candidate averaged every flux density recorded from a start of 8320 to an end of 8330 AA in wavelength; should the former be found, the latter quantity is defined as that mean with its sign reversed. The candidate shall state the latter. -2.28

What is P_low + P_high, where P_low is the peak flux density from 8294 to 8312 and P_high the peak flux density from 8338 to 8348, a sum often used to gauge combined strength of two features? 4.82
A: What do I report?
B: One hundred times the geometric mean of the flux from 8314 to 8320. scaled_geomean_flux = 228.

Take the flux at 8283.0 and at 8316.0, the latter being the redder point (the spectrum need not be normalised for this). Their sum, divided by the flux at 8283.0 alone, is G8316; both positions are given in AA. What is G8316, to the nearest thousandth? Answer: 1.992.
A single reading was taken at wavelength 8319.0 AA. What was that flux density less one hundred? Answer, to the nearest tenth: -97.7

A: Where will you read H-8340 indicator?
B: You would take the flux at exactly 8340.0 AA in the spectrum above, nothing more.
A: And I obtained 2.417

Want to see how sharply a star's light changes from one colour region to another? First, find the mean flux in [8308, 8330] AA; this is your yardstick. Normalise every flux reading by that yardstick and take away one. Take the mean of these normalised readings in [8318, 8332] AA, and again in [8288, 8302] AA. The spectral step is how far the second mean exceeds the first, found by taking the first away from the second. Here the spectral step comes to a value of 0.016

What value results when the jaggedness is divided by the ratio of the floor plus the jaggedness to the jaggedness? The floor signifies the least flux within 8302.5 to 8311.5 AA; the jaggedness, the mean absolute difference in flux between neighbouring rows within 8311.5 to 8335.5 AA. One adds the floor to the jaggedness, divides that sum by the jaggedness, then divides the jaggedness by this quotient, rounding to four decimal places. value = 0.0026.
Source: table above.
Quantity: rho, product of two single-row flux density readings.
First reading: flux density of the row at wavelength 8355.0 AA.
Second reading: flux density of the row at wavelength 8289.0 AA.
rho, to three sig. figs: 5.48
